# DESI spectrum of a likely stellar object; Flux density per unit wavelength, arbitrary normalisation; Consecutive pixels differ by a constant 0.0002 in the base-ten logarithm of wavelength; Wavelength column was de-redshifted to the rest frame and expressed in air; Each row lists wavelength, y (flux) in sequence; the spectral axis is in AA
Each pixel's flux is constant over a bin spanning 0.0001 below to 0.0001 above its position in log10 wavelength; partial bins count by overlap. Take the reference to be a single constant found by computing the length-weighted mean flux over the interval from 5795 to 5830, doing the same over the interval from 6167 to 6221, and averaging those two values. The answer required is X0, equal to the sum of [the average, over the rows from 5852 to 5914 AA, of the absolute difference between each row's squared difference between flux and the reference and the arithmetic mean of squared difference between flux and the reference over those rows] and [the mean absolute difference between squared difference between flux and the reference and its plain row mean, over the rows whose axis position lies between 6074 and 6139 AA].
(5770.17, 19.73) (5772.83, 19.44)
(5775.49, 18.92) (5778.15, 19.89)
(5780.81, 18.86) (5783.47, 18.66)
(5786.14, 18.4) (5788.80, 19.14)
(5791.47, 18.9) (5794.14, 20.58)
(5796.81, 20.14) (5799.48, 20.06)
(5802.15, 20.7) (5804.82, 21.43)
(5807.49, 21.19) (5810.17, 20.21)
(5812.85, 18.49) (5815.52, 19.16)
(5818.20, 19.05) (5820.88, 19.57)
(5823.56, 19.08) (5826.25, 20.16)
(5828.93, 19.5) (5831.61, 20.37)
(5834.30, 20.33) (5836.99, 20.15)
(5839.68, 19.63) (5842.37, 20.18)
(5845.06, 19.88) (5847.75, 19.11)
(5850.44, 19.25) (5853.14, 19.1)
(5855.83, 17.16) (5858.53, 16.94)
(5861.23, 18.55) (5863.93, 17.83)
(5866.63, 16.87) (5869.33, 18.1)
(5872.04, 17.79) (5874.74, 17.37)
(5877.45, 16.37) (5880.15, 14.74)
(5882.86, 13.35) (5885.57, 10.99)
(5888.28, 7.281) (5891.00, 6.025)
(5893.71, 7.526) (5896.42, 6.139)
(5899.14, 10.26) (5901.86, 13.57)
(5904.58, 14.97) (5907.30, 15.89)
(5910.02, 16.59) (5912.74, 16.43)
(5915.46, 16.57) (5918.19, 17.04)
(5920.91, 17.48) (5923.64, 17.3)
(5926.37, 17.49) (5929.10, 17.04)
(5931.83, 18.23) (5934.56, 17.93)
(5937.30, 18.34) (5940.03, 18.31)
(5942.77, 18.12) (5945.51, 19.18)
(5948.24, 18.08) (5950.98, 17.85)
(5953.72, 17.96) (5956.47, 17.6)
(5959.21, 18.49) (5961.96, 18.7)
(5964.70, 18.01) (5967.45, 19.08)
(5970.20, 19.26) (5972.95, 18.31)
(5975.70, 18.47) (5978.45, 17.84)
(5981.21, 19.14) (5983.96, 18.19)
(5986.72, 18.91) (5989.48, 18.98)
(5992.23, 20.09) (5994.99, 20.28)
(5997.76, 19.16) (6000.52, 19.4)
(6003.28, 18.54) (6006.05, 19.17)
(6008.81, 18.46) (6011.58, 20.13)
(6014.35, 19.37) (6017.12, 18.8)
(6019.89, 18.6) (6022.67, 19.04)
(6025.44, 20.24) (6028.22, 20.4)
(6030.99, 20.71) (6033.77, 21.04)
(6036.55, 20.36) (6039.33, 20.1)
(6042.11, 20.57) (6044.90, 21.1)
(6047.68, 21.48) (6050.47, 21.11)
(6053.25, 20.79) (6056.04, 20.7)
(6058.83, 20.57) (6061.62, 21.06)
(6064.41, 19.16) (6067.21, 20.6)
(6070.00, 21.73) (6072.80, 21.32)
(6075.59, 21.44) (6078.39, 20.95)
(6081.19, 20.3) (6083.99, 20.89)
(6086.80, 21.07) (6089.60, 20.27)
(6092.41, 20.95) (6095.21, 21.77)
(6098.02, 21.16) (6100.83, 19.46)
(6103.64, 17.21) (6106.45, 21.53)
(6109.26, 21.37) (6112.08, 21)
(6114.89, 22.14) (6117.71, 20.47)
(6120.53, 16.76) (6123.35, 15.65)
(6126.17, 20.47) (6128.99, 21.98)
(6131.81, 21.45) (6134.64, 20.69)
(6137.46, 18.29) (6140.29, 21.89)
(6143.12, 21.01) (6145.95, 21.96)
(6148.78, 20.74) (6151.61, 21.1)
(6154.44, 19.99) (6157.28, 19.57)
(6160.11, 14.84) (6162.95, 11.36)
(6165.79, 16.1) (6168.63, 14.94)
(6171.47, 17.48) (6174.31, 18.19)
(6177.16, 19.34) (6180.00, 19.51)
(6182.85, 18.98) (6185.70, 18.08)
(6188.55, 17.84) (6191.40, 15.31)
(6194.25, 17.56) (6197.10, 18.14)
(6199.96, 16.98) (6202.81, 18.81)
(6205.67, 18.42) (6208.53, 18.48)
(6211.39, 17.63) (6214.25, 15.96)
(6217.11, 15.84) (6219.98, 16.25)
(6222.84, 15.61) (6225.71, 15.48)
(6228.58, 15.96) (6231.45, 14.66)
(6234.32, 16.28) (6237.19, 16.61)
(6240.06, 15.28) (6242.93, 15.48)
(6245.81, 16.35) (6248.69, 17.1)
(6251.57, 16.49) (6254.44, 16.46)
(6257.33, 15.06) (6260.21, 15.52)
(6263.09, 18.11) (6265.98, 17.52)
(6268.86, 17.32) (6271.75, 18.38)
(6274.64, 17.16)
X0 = 45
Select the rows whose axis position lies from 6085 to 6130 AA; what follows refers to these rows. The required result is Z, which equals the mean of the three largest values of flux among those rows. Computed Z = 22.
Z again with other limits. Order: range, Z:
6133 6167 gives 22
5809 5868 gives 20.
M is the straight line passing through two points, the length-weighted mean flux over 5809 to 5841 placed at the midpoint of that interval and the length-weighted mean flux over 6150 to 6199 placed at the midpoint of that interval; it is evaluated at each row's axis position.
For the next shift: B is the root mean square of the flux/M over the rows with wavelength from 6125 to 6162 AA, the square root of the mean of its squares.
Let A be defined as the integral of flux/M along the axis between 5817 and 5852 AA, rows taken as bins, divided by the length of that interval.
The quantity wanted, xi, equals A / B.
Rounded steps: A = 1.01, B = 1.15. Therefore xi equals 0.88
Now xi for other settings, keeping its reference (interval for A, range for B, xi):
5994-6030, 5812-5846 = 1.04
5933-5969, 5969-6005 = 0.95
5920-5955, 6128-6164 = 0.85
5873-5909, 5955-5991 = 0.63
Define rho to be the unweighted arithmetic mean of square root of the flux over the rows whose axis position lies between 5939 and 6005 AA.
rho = 4.3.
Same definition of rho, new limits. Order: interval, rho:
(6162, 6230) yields 4.1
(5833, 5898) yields 3.9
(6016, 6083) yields 4.5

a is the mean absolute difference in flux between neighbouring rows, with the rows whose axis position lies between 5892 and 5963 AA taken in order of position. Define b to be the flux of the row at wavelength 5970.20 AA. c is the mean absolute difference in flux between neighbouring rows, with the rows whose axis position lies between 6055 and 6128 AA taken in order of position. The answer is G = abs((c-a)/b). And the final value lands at 0.024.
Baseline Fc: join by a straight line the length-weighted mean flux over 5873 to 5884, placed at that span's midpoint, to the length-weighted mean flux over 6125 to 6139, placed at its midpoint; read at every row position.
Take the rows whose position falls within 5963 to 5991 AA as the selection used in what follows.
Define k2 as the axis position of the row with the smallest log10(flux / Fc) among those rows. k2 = 5978.45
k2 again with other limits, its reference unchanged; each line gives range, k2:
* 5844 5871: 5866.63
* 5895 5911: 5896.42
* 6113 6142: 6123.35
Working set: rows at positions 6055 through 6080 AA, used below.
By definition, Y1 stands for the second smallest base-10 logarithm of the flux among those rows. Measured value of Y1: 1.31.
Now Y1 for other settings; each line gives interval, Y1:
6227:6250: 1.18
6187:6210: 1.23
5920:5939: 1.24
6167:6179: 1.24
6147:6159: 1.30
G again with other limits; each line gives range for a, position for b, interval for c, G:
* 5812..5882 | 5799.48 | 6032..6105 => 0.001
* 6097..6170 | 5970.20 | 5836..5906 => 0.034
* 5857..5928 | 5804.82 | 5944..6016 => 0.027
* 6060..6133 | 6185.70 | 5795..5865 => 0.038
